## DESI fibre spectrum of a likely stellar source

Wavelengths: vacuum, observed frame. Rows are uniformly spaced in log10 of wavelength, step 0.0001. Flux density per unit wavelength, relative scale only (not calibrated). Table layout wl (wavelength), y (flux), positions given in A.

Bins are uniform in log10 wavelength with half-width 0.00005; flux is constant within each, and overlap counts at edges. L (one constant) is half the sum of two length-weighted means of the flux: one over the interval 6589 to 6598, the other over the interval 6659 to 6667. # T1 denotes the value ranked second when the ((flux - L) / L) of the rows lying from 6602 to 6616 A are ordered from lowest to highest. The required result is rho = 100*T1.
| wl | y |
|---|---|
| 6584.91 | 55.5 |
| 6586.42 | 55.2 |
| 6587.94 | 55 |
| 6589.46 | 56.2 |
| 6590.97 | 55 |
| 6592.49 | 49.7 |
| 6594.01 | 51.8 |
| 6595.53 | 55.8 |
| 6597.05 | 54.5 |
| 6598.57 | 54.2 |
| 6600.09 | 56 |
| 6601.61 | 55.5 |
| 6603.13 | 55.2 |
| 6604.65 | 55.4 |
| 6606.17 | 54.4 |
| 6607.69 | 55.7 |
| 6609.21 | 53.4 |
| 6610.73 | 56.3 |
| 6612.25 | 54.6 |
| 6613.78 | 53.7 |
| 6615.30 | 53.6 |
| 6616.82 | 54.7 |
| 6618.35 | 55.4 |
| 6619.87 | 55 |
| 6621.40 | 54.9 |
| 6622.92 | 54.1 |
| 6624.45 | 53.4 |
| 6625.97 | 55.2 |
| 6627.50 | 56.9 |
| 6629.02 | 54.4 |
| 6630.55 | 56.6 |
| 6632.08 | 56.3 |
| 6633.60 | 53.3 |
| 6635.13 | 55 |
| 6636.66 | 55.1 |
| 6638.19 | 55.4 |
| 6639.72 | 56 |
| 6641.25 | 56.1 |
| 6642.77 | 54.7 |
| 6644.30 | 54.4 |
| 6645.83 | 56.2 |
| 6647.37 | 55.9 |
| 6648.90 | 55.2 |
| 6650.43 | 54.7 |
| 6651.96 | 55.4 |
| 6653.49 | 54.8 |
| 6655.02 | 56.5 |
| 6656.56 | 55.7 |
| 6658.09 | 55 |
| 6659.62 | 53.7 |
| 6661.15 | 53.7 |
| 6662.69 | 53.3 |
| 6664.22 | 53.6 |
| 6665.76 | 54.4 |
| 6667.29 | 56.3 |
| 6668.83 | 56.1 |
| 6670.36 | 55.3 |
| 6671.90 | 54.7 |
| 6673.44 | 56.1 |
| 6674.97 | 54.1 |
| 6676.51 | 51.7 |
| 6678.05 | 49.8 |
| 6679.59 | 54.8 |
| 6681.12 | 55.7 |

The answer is -0.4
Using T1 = 0.00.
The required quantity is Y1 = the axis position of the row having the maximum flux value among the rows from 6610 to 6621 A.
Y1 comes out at 6610.73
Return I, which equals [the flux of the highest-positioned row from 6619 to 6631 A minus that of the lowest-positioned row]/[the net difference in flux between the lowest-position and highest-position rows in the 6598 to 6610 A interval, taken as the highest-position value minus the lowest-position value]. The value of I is -2.0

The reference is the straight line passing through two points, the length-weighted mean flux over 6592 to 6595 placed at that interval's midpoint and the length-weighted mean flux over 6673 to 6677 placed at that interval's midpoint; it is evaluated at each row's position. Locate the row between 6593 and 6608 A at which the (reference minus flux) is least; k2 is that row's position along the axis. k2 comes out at 6600.09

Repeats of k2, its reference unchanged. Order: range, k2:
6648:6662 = 6655.02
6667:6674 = 6667.29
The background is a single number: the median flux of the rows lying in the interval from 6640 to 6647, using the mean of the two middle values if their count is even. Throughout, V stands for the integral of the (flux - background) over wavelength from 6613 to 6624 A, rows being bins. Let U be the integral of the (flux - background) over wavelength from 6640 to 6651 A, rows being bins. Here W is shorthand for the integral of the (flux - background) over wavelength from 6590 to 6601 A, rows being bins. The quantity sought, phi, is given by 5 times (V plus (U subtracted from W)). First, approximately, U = 0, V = -10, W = -16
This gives -131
